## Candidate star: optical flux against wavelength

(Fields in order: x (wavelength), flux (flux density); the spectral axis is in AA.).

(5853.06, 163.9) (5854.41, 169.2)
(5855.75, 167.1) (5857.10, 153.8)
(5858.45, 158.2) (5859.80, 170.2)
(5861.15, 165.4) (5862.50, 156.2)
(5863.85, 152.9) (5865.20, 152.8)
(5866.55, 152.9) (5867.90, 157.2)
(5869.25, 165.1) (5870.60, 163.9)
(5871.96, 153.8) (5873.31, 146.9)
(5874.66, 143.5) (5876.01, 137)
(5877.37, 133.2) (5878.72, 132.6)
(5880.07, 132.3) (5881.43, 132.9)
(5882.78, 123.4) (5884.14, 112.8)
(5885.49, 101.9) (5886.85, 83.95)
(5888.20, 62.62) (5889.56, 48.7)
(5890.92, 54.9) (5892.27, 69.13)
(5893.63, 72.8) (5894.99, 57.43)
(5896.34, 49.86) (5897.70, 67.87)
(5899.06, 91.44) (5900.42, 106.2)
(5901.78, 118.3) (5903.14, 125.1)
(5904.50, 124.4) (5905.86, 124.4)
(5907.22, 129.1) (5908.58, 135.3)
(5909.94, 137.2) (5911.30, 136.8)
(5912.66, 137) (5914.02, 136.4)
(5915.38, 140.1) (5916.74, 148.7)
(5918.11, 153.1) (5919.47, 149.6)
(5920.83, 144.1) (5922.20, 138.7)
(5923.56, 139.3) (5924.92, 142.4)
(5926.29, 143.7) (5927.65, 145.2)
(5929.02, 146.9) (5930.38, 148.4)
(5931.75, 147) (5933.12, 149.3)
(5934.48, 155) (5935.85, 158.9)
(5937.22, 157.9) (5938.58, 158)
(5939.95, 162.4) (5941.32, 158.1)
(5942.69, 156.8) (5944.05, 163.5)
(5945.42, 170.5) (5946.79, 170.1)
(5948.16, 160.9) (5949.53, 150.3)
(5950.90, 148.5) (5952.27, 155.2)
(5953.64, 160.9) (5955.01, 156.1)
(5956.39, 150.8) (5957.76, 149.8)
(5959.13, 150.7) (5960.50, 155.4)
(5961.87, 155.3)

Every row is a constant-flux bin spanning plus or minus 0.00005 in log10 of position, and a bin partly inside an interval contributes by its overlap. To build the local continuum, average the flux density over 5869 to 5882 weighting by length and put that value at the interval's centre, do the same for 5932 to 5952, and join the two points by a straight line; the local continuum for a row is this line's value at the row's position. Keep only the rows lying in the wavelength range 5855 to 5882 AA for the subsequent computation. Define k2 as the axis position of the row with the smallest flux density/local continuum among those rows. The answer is 5880.07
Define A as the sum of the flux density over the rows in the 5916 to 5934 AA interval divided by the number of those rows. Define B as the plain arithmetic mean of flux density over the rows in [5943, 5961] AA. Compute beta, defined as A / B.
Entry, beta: 0.93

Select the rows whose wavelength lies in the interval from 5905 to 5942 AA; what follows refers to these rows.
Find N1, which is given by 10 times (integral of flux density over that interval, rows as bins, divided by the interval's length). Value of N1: 1452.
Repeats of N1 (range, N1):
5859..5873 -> 1587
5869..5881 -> 1443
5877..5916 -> 1059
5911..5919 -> 1425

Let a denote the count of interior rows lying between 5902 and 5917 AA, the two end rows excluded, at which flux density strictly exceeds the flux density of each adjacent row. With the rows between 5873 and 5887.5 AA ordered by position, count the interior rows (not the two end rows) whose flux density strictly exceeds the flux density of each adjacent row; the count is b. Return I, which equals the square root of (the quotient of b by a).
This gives 0.71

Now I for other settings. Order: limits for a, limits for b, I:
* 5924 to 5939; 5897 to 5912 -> 1.00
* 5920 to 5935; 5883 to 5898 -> 1.00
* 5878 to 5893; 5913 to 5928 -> 1.00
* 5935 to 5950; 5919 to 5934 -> 0.71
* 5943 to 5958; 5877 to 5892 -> 0.71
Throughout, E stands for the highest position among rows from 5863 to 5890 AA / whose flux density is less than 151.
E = 5889.56 AA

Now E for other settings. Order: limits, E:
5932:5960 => 5959.13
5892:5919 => 5916.74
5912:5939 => 5933.12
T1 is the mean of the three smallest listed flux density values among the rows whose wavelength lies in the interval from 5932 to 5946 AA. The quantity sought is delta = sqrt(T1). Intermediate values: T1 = 154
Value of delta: 12.4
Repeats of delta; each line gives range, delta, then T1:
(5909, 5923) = 11.7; 137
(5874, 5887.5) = 10.0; 100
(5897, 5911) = 9.4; 89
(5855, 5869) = 12.4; 153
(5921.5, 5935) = 11.8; 140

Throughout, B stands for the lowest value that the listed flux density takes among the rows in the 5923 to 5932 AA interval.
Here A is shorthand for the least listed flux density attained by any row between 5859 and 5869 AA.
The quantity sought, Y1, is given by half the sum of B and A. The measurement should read 146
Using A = 152.8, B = 139.3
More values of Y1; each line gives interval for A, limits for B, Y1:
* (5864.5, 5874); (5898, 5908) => 119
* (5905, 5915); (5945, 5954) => 136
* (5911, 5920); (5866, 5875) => 140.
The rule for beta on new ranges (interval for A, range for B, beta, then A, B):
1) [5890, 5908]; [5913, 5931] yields 0.63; 92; 144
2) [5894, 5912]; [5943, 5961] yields 0.69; 108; 157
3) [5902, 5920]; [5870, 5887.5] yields 1.05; 137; 131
